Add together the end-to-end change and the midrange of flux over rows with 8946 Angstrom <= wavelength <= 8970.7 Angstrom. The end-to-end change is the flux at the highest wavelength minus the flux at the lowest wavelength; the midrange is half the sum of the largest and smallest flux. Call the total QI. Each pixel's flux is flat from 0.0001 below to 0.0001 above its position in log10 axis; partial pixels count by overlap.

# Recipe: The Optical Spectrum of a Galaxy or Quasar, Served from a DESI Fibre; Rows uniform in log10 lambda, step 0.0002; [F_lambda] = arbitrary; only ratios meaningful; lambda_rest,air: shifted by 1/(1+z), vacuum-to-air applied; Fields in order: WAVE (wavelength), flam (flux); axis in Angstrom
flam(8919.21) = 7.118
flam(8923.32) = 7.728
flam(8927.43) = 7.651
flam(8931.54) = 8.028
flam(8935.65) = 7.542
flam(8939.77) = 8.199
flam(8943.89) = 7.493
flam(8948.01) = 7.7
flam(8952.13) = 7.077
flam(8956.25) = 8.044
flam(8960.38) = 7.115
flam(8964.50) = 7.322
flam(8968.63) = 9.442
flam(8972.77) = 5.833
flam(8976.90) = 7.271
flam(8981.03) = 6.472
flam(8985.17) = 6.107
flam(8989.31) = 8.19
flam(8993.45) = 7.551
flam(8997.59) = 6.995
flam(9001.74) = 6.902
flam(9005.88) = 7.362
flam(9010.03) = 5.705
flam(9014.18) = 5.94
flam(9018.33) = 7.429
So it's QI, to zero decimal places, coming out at 10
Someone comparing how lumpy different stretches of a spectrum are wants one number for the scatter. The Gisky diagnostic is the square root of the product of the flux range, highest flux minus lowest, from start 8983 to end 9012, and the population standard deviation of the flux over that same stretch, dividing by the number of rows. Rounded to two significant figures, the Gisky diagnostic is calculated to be 1.4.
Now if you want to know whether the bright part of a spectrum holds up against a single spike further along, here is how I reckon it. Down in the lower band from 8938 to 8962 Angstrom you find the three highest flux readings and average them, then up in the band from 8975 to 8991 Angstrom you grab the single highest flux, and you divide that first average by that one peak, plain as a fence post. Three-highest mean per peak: 0.97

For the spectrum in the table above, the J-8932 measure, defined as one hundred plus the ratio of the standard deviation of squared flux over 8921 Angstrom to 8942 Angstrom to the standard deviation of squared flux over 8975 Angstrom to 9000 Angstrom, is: 100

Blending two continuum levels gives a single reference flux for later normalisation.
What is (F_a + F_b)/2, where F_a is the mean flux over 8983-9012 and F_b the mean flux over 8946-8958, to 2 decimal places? 7.29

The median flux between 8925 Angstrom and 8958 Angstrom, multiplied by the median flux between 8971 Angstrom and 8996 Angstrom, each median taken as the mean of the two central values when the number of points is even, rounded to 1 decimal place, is 52.7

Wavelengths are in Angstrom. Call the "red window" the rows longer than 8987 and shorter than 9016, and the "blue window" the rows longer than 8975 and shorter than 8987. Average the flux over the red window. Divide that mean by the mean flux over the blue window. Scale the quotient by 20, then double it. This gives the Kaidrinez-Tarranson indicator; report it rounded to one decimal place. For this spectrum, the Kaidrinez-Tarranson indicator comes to 42.0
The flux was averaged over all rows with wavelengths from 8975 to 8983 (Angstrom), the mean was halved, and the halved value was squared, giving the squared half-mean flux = 11.8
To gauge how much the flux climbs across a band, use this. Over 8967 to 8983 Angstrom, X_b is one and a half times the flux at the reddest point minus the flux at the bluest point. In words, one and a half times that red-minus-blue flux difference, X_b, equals -4.5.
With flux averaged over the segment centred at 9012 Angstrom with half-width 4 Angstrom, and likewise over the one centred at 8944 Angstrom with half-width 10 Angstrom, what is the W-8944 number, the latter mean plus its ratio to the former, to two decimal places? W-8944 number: 8.91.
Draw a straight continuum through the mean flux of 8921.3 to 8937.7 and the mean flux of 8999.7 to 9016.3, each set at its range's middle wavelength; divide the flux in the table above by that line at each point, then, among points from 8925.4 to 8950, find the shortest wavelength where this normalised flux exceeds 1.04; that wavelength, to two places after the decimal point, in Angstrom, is 8931.54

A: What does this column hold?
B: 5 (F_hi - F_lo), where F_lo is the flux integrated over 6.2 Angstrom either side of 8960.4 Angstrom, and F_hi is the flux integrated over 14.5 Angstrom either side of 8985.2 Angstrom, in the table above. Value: 538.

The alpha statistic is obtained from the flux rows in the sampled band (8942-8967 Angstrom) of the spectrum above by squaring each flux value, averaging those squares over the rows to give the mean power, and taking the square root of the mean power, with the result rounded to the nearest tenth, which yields 7.5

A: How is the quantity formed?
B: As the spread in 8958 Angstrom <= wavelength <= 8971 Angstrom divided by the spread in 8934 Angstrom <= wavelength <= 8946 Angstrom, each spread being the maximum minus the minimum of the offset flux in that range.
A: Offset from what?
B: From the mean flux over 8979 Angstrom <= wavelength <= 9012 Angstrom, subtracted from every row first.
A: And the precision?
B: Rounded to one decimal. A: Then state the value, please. 3.3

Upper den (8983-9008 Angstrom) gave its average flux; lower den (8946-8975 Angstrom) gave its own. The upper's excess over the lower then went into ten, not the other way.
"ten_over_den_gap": -31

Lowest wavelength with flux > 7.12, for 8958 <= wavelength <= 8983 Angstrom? 8964.50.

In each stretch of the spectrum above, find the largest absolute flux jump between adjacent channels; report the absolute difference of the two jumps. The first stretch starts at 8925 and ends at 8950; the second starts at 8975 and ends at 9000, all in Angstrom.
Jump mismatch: 1.4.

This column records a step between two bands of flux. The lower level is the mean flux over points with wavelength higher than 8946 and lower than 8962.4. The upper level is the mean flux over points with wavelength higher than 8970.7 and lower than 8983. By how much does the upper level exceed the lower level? -1.0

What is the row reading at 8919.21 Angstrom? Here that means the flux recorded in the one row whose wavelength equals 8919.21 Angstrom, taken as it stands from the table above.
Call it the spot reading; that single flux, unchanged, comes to 7.118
